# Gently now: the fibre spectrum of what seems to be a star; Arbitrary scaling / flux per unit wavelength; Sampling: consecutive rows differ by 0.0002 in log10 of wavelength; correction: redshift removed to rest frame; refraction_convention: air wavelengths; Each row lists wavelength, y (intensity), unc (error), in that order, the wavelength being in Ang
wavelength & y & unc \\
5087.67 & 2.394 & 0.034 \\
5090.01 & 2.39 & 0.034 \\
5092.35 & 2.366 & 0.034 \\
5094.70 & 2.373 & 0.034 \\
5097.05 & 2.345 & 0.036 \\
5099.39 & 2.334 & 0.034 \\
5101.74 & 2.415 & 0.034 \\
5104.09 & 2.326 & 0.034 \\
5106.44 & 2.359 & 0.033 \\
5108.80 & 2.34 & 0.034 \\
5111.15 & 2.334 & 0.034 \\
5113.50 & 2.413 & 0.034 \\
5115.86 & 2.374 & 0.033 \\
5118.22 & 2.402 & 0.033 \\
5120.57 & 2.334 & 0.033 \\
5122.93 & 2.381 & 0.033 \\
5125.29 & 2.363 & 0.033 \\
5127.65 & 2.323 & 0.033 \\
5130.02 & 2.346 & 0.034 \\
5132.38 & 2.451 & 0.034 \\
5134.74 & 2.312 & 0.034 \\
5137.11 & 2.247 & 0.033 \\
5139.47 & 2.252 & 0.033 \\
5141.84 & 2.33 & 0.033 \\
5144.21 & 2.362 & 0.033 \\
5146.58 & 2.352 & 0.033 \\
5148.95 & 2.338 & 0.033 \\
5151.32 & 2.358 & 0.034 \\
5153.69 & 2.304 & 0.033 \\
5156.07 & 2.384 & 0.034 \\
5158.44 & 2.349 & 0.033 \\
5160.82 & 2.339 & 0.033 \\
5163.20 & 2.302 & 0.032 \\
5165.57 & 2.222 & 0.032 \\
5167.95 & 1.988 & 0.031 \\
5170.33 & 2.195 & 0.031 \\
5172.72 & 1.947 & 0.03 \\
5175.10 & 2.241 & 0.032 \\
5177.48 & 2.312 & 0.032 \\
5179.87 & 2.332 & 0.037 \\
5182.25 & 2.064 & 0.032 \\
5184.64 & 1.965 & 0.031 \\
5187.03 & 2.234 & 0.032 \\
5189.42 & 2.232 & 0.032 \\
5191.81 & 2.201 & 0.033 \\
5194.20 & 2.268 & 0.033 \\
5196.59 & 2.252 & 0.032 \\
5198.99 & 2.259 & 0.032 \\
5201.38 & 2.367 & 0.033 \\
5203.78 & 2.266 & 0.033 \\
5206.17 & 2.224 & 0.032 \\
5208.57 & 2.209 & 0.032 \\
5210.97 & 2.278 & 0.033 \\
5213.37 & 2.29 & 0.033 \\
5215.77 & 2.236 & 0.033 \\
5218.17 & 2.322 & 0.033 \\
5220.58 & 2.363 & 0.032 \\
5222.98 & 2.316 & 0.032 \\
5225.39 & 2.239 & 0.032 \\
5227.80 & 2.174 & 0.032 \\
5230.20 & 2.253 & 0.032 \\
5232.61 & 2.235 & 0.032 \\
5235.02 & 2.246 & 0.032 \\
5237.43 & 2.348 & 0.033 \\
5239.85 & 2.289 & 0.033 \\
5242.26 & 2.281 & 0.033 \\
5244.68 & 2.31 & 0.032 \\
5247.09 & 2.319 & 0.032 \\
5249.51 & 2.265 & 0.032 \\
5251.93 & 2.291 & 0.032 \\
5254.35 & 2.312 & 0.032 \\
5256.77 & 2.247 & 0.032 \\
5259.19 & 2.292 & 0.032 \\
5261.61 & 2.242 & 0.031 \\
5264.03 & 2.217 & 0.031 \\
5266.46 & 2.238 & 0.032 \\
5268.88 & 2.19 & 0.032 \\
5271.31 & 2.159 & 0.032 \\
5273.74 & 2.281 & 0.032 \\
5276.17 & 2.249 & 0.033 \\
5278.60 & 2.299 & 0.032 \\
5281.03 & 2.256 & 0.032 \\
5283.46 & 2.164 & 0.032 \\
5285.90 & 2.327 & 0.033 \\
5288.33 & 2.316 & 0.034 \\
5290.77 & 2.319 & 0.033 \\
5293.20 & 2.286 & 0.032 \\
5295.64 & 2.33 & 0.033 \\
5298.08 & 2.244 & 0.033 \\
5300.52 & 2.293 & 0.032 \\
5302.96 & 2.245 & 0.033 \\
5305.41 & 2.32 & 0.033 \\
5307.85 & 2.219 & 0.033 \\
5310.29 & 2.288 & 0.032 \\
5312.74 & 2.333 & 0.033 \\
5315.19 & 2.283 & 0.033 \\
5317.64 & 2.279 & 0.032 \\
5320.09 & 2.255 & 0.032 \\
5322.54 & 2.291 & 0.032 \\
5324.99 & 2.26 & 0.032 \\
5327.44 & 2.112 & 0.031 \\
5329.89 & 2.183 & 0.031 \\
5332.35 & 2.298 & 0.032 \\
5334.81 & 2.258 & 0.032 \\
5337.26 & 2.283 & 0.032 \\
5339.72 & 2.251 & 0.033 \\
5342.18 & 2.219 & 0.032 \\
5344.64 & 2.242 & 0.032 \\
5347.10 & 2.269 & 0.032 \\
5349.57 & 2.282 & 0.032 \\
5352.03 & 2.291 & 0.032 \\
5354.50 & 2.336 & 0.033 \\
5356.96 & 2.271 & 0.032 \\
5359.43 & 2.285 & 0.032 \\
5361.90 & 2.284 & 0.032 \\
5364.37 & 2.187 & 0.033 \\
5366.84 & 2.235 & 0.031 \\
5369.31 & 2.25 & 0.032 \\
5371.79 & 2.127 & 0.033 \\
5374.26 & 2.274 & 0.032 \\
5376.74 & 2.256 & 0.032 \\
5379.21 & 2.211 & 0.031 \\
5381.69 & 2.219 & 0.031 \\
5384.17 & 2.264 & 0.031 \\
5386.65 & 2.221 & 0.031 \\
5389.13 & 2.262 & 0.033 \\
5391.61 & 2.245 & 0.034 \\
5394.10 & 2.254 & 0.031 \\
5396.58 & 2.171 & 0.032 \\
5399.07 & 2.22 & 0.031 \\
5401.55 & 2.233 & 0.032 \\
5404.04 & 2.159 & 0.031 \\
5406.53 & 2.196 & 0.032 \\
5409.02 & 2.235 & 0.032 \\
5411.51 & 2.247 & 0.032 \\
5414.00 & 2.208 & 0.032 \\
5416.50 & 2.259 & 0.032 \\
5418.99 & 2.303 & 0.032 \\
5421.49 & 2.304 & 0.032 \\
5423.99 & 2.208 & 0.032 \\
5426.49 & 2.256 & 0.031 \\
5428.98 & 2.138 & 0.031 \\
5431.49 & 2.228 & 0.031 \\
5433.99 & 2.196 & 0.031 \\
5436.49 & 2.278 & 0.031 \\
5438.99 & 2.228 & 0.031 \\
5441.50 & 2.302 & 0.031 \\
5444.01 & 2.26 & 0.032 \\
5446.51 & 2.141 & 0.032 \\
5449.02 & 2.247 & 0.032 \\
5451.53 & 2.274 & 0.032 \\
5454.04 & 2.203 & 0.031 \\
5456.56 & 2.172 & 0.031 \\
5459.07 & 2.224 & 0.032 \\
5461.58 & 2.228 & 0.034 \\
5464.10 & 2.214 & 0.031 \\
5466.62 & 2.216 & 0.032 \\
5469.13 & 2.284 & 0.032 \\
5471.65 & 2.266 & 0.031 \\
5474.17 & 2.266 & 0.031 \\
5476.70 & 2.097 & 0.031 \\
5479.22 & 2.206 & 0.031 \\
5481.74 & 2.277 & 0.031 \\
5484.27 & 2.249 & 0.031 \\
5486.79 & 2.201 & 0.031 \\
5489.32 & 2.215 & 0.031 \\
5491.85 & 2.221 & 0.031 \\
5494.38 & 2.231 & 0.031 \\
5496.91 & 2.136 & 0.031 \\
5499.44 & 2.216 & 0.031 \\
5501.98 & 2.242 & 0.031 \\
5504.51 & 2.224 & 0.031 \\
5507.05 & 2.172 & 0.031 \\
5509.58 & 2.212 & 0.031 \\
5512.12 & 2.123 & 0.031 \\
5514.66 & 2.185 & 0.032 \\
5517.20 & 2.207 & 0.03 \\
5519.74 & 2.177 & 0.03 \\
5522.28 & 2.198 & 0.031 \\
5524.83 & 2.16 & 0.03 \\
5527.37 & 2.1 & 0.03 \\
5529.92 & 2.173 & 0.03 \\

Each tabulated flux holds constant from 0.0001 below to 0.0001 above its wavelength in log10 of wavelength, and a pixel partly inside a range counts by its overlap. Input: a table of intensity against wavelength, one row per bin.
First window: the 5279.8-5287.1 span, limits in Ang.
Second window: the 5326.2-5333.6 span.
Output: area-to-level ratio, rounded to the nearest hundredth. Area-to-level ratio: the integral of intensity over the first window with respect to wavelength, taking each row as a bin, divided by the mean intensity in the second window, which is 7.47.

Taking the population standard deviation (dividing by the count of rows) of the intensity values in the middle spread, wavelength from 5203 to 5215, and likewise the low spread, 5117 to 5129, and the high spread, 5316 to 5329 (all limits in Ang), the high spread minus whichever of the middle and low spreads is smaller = 0.04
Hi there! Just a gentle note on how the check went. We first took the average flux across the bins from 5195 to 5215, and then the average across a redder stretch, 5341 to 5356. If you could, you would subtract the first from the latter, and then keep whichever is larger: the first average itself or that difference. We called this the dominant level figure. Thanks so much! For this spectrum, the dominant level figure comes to 2.27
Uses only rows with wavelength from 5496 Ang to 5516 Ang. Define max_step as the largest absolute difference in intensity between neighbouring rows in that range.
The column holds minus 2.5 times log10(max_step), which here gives 2.63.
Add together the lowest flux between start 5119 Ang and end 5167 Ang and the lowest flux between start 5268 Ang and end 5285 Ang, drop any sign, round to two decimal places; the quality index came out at 4.38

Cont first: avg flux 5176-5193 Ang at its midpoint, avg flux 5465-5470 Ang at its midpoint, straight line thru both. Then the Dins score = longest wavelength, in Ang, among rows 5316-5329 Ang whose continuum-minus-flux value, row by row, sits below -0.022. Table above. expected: 5324.99 Ang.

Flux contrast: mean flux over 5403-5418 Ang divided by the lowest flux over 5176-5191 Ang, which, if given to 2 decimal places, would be 1.13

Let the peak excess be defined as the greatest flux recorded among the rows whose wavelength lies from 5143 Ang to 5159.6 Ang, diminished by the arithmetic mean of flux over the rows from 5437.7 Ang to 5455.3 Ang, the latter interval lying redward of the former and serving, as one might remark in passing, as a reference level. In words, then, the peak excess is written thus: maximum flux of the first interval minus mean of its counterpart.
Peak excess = 0.148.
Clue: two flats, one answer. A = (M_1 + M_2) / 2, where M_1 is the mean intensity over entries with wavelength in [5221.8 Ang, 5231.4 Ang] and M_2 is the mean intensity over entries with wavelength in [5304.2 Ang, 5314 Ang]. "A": 2.27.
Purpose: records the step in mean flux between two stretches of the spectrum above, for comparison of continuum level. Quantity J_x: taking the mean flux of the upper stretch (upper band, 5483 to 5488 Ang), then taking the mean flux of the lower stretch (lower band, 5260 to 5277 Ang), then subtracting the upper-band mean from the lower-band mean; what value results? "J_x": 0.00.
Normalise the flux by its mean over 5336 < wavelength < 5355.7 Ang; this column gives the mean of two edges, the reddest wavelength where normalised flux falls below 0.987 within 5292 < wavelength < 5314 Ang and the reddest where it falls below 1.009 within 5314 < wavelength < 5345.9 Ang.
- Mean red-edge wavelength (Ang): 5326.2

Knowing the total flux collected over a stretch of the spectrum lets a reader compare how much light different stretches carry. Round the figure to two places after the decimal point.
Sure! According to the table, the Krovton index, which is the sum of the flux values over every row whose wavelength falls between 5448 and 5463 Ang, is 13.35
